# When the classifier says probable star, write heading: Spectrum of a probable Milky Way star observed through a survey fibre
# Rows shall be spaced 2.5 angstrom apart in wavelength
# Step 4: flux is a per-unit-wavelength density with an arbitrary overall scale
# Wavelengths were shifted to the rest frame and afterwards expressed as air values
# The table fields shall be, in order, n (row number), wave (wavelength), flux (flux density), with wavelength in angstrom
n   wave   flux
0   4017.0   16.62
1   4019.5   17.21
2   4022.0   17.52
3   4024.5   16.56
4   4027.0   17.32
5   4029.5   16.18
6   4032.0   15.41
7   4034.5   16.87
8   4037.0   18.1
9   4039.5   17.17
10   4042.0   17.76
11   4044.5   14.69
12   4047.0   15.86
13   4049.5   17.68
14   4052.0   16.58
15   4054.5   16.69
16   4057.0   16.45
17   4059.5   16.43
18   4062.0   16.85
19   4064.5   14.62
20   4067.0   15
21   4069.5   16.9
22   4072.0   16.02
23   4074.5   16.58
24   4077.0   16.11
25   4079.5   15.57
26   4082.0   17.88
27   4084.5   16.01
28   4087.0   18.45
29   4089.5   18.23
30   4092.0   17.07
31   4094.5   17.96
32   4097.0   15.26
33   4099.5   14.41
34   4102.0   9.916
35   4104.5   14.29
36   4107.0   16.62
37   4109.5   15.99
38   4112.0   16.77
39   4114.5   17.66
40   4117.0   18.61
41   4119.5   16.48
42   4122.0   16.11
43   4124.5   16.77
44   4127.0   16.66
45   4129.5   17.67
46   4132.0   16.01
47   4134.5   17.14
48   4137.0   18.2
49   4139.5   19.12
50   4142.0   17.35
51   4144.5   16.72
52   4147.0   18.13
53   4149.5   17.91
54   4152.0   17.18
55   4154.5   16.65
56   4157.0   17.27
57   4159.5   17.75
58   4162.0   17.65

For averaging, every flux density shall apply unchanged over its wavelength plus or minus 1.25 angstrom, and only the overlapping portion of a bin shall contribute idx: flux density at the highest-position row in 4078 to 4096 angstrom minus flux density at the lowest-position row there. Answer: 2.39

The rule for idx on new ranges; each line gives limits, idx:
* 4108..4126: 0.78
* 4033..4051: 0.81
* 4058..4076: 0.15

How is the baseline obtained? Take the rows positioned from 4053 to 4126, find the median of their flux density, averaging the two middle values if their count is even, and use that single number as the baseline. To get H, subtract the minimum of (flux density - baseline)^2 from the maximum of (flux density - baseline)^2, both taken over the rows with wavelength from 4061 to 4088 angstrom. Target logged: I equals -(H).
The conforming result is -3.9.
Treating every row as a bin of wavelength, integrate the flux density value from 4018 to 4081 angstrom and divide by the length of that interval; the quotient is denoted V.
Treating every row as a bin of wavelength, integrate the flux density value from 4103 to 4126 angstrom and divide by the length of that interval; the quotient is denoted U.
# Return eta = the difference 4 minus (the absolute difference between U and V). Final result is 4.0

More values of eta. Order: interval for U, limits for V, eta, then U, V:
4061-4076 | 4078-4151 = 3.3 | 16.0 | 16.72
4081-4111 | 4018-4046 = 3.2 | 16.0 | 16.79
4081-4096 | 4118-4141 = 3.6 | 17.6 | 17.15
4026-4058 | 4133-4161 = 3.1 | 16.7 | 17.57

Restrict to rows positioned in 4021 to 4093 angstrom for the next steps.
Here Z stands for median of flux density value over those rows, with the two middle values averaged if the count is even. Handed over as 16.58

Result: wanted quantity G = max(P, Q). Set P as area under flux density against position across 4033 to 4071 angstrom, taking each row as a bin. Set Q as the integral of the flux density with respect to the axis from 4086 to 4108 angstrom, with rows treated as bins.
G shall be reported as 627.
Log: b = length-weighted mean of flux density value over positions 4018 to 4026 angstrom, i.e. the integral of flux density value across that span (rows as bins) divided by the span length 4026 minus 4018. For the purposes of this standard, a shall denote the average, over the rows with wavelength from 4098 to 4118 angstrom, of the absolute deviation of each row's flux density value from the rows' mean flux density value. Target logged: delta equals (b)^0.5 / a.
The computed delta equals 2.1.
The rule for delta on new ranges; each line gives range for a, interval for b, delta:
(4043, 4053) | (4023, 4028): 4.4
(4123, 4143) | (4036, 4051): 5.7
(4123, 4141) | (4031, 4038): 5.0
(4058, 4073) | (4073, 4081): 5.2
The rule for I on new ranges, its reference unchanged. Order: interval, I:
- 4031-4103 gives -43.1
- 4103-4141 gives -7.0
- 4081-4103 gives -42.9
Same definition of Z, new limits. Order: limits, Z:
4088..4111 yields 15.99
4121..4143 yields 17.14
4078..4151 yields 16.77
